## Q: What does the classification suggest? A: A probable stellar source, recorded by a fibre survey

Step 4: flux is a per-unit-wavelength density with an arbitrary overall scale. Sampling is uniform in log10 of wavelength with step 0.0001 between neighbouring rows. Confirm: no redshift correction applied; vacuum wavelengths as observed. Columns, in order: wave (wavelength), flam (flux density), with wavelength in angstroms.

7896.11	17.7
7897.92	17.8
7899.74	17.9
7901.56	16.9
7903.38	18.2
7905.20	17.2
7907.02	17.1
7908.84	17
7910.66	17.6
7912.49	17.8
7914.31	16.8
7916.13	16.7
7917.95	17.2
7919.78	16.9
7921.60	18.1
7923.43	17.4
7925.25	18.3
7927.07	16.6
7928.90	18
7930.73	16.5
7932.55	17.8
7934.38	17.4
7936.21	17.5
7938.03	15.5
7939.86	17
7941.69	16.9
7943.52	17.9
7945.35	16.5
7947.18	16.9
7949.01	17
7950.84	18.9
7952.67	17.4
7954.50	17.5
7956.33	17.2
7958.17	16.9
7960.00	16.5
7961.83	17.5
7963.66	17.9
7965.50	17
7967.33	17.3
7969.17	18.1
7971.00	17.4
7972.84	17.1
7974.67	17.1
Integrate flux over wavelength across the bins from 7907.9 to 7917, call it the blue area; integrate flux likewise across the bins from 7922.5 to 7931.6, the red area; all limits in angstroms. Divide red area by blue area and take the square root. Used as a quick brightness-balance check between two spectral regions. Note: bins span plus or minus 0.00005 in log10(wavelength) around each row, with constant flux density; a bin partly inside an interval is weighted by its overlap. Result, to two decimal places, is 1.01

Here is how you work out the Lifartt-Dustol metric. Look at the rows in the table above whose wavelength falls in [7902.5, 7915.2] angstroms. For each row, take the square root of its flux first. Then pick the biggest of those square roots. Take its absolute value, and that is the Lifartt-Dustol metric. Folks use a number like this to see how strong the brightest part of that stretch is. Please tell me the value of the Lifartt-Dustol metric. 4.27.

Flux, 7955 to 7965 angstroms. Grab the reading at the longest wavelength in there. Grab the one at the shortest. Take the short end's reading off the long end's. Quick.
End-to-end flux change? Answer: 0.7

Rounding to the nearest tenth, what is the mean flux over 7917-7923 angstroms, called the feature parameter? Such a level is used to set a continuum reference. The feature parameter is 17.4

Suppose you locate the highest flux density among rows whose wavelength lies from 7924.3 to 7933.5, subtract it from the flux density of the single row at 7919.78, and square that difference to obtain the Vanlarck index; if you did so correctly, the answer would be 1.96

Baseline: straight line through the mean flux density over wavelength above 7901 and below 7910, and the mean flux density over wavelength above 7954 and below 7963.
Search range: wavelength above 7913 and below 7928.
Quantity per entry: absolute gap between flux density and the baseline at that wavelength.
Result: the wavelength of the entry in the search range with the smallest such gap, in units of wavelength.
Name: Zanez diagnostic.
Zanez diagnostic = 7917.95 angstroms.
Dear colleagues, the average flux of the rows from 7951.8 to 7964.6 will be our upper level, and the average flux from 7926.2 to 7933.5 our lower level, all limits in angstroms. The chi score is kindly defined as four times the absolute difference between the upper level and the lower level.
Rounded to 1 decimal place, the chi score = 0.2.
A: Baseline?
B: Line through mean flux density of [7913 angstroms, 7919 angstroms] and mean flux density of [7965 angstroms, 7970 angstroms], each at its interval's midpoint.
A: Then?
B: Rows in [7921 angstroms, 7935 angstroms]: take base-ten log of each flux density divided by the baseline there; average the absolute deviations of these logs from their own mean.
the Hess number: 0.014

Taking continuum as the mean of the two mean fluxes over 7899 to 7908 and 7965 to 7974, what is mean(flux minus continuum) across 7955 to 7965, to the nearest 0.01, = -0.22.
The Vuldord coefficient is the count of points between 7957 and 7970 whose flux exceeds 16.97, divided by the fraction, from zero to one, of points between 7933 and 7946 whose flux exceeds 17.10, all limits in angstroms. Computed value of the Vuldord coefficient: 12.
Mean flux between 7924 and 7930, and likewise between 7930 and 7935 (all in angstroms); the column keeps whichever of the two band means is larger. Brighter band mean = 17.6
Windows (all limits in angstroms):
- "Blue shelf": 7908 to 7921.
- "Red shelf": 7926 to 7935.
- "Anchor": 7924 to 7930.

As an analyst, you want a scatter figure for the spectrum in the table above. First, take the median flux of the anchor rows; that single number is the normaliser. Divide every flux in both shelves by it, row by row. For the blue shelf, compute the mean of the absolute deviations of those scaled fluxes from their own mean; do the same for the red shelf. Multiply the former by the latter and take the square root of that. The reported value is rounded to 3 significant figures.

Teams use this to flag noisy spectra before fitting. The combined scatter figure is 0.0242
